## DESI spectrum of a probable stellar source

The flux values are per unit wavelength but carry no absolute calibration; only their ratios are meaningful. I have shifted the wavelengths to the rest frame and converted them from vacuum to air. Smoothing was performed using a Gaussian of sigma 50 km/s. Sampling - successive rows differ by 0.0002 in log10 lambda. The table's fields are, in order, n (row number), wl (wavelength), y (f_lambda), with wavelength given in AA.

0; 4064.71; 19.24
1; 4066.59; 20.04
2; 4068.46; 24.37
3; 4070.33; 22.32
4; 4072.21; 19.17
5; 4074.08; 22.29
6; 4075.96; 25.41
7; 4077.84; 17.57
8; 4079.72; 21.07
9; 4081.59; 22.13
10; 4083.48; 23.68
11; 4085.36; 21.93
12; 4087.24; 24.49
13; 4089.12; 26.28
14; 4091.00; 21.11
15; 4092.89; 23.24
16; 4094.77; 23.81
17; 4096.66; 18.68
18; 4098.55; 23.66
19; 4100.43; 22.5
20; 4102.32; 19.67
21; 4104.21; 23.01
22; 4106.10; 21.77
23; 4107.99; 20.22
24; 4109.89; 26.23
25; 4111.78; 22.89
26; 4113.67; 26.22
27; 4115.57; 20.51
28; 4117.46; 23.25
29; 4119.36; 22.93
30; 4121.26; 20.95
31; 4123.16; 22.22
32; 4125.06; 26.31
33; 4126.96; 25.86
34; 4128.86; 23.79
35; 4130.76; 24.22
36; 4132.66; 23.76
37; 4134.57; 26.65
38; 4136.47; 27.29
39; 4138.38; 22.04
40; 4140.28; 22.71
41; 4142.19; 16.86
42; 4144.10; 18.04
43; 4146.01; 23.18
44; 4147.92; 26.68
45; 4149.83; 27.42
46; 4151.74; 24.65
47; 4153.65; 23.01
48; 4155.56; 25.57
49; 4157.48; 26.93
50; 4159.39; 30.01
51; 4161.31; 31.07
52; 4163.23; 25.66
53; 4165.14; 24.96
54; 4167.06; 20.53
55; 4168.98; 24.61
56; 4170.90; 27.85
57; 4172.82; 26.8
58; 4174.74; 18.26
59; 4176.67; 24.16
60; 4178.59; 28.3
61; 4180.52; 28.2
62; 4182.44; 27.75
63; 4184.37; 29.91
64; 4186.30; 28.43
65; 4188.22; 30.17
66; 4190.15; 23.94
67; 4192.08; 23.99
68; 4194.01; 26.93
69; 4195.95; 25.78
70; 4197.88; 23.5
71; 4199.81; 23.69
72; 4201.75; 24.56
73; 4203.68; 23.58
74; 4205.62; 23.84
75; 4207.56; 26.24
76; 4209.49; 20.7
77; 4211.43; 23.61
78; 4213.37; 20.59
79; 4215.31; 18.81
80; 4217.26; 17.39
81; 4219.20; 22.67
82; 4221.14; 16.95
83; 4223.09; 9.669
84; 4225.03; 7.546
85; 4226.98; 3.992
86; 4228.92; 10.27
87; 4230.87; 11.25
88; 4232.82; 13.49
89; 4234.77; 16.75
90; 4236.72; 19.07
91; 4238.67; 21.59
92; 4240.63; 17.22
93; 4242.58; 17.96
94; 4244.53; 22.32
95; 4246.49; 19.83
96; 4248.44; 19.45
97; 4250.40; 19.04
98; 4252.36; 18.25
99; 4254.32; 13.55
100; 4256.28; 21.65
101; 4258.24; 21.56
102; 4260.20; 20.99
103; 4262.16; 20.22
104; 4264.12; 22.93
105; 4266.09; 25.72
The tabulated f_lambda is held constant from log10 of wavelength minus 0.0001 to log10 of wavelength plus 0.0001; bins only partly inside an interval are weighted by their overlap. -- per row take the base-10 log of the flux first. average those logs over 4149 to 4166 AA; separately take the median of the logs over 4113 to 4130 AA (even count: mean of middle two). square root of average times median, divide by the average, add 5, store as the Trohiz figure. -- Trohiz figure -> 5.98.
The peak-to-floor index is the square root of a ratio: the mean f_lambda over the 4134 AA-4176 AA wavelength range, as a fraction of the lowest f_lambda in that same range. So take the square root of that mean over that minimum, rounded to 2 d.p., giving 1.21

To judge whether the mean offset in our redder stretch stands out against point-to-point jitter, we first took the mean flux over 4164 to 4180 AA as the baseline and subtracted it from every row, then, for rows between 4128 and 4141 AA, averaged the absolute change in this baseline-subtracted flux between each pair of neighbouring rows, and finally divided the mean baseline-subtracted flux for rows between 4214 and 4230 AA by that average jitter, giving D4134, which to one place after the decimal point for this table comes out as -6.4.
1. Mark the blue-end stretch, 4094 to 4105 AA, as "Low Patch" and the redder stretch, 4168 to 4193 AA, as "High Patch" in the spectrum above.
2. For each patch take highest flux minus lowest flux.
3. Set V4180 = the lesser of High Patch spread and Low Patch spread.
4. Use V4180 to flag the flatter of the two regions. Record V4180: 5.1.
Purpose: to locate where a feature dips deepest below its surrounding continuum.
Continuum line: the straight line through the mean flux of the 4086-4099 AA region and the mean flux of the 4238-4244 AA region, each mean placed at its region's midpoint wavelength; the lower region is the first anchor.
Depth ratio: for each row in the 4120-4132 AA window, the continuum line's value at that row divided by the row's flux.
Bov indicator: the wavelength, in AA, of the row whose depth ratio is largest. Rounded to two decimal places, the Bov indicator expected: 4121.26 AA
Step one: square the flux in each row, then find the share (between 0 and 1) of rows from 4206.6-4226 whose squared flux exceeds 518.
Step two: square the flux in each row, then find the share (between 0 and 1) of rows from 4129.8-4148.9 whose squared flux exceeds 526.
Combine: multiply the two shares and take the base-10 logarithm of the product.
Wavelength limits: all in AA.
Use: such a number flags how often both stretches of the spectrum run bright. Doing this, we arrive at -0.92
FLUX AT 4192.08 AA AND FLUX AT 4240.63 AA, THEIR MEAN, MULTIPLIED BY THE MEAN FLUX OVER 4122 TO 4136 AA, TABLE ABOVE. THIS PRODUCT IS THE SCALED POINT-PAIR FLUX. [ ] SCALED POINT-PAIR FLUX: 509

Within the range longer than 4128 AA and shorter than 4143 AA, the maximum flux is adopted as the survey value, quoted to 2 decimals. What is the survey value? 27.29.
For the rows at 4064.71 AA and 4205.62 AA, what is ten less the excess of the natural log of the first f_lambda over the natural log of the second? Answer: 10.2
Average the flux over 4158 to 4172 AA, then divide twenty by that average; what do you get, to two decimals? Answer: 0.76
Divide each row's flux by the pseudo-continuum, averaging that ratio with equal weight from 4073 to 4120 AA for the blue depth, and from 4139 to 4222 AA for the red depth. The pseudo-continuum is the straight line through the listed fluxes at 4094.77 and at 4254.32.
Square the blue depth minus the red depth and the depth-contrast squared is 0.15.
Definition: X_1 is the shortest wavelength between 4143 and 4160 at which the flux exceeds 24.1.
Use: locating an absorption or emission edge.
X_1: 4147.92 AA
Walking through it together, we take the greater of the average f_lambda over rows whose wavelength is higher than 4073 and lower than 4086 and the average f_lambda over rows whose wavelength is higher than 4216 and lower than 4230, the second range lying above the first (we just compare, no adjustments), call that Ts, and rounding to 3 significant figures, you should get 22.0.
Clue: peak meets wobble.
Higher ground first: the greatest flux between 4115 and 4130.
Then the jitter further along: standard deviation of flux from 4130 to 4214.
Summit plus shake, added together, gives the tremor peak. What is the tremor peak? 29.5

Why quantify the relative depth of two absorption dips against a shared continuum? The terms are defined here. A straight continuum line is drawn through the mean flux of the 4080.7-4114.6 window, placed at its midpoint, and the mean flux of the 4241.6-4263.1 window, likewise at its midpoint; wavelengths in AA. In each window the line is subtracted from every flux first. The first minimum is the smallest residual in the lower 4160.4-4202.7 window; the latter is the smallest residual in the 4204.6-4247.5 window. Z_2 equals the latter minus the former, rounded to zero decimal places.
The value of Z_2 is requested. -13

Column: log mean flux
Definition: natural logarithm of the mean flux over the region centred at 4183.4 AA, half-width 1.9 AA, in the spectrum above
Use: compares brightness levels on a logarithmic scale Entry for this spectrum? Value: 3.36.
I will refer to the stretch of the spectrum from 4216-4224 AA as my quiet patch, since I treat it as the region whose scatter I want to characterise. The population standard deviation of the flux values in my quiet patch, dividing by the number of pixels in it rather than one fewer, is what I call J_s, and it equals 4.63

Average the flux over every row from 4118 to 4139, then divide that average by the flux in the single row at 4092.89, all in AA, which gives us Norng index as 1.04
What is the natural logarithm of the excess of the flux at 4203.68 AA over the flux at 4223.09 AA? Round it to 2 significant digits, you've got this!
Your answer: 2.6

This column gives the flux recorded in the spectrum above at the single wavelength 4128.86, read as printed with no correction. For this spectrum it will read 23.79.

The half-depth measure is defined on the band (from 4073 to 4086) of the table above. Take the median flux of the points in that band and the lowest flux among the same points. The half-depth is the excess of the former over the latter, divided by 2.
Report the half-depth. 2.3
